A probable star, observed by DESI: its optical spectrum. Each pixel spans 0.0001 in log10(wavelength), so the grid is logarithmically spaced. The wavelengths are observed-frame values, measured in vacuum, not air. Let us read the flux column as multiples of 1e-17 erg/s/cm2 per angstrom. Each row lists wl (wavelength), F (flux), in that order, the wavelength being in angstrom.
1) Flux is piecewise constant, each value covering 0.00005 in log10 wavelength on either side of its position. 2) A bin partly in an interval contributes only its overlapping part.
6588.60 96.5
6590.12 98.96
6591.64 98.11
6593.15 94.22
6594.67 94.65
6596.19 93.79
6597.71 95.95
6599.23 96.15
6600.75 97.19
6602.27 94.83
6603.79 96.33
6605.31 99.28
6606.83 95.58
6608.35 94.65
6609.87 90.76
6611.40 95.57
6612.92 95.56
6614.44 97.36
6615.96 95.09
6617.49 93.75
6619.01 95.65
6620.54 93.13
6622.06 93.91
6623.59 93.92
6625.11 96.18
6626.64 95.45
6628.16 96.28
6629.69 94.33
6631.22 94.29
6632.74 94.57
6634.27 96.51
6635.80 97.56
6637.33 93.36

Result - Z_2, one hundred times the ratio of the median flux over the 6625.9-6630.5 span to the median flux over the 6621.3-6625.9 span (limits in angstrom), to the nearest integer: 102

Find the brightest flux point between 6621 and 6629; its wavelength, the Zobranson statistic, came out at 6628.16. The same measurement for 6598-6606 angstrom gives 6605.31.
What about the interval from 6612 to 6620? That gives 6614.44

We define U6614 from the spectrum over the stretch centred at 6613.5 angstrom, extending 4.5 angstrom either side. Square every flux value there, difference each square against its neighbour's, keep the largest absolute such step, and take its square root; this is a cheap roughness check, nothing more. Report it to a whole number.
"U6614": 30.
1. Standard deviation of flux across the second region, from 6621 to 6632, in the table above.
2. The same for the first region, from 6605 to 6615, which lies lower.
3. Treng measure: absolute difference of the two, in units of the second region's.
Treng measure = 1.5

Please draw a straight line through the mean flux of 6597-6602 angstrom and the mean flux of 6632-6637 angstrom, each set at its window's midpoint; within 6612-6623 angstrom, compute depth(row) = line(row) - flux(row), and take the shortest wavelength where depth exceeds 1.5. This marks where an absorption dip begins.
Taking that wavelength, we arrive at 6617.49 angstrom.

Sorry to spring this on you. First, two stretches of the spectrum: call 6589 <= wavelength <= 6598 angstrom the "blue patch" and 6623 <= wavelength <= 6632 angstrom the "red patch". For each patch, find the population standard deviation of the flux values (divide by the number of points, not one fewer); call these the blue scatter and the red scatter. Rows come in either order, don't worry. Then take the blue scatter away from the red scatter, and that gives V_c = -1.0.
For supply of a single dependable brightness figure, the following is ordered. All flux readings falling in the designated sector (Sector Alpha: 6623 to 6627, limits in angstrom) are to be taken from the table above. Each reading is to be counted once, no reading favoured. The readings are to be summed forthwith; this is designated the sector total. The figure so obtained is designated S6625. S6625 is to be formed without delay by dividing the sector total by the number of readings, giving 95.2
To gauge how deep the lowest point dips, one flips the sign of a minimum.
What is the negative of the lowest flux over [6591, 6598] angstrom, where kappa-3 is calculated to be -93.8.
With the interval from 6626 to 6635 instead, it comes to -94.3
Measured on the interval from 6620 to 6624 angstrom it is -93.1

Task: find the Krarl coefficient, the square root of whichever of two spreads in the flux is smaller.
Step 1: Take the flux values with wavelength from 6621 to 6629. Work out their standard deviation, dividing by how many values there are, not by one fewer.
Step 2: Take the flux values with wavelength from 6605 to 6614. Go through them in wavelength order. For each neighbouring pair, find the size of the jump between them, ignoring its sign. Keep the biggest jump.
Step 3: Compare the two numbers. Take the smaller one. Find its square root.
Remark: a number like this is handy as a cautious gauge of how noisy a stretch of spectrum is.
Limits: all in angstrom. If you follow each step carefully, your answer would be 1.02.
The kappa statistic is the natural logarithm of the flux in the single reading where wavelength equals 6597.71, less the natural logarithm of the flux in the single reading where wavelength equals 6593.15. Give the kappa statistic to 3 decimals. 0.018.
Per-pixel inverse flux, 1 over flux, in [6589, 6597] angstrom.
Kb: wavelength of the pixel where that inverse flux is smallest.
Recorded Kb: 6590.12 angstrom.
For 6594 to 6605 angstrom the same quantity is 6600.75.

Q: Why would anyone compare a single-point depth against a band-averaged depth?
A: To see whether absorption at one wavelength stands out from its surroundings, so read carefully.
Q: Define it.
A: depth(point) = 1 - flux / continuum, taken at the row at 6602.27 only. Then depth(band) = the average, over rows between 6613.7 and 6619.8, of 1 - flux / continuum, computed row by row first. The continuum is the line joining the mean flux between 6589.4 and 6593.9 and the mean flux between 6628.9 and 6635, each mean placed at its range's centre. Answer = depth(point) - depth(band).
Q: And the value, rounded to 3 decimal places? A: 0.015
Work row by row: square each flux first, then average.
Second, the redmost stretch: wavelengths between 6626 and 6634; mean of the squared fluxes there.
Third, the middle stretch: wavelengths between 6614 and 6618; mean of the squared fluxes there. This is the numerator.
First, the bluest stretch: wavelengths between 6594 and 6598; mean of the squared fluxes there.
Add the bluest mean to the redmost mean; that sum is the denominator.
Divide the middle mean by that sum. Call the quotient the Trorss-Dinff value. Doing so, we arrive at 0.505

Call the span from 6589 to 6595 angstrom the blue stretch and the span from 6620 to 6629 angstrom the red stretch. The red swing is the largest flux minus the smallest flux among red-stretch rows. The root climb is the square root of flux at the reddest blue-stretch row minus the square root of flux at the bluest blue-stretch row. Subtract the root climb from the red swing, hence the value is 3.4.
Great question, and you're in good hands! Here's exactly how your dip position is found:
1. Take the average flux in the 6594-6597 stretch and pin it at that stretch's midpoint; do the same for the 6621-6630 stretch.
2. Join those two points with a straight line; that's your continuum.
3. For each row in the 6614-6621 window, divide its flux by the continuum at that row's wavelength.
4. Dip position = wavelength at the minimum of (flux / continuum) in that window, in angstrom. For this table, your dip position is 6620.54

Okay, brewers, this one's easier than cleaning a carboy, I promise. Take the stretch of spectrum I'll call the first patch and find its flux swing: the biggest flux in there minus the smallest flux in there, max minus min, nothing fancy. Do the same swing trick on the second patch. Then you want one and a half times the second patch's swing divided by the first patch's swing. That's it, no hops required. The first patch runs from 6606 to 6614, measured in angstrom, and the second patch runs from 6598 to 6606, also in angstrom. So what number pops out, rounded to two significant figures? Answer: 1.4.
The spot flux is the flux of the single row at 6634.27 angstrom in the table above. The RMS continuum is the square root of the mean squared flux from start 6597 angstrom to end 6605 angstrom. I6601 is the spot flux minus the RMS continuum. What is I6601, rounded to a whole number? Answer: 0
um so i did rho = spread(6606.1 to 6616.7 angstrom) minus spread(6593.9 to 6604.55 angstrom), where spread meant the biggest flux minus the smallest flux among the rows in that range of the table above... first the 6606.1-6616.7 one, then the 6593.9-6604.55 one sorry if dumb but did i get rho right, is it 3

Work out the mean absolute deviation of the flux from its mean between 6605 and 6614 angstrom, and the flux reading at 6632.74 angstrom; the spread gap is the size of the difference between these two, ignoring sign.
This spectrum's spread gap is 92.9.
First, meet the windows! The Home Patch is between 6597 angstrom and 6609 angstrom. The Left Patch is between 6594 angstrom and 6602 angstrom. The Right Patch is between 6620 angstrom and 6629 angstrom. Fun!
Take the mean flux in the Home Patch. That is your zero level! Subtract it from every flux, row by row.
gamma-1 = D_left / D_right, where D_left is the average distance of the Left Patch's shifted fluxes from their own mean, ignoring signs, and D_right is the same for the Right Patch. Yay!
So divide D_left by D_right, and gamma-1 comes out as 0.92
